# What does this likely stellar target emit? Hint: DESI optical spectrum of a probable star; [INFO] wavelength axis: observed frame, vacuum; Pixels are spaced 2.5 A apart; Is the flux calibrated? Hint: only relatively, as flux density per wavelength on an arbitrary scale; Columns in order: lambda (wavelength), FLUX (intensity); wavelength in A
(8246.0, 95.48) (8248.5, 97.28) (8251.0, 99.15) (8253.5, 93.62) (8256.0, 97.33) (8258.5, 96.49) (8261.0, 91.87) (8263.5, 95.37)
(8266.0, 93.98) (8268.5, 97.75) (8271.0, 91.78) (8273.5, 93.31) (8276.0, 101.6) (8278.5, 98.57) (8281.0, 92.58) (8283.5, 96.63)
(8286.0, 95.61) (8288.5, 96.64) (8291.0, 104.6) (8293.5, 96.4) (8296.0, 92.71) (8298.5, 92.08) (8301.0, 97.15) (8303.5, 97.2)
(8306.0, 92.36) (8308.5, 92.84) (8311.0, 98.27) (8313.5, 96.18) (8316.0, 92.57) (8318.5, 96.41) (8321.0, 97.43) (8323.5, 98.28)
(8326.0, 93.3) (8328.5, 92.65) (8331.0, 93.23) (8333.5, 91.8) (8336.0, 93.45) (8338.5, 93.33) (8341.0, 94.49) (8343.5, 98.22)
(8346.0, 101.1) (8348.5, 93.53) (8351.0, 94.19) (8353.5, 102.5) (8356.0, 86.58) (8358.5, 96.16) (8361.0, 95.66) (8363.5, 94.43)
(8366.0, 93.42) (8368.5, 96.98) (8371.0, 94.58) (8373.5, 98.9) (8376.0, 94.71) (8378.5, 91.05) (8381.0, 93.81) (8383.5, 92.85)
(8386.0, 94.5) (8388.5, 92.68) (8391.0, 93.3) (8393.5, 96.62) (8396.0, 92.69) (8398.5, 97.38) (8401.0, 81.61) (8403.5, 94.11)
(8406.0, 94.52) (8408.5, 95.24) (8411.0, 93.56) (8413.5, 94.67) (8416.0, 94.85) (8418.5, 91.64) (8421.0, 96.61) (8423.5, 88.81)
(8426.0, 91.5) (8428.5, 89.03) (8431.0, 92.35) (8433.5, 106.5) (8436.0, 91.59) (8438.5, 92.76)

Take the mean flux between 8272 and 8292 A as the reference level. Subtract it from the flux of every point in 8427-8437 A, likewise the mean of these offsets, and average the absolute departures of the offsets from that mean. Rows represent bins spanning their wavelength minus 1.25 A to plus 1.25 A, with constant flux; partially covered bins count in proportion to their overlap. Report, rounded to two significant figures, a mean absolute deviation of 5.8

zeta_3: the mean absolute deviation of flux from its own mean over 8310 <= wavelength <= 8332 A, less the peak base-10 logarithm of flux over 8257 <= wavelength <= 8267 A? 0.2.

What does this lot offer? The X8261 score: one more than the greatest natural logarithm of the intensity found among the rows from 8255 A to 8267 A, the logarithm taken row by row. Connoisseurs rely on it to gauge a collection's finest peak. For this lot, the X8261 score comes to 5.58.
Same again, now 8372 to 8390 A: 5.59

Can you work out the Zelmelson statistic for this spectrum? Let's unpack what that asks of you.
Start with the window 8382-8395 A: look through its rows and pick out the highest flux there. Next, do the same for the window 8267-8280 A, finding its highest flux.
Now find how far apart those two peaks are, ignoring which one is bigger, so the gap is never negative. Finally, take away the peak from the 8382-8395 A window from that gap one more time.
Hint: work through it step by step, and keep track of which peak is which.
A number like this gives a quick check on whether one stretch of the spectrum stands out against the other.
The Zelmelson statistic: -92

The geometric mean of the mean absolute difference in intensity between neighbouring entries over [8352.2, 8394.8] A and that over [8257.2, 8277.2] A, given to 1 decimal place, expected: 3.9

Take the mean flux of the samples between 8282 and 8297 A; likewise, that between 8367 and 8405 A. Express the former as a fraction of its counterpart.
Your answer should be 1.04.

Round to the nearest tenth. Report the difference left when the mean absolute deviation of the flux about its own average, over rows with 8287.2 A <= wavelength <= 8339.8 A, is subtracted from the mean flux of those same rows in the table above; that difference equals 92.6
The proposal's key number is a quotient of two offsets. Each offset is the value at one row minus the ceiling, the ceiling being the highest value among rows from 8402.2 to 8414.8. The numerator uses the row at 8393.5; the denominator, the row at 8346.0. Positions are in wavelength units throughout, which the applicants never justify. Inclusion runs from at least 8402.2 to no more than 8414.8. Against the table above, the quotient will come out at 0.2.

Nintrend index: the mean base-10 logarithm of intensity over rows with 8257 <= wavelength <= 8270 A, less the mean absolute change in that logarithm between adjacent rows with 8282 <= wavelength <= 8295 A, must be 1.958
